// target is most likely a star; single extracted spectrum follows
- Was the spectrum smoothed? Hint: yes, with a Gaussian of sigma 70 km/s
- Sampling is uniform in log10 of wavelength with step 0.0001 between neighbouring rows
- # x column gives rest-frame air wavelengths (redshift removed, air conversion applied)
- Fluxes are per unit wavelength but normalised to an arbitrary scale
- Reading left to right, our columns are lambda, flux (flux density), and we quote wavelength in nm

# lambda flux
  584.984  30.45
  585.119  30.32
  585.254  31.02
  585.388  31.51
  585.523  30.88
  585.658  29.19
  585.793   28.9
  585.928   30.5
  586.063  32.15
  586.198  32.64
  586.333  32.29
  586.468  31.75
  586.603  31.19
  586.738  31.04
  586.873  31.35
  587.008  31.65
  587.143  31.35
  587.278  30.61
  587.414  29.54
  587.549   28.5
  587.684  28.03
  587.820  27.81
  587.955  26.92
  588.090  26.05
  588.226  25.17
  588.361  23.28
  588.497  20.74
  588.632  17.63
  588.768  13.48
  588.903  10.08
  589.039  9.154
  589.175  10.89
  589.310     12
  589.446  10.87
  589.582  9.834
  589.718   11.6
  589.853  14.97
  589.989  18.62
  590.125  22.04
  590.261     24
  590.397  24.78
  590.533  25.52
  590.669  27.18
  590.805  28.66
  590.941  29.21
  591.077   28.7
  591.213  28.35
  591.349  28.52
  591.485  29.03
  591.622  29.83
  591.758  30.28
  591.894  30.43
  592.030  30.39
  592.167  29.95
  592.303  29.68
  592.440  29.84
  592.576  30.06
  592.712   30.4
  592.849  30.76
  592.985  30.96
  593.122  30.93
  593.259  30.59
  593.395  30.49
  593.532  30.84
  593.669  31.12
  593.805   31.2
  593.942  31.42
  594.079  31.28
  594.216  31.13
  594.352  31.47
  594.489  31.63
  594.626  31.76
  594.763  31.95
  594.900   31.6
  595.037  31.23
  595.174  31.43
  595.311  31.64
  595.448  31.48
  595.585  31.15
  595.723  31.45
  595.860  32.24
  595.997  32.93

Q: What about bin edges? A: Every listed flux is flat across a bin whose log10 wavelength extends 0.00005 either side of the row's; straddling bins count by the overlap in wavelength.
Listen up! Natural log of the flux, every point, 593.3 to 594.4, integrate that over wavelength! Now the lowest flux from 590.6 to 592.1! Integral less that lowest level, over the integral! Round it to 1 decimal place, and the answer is -6.2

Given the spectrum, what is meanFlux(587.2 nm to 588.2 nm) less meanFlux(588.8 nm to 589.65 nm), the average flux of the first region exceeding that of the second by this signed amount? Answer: 18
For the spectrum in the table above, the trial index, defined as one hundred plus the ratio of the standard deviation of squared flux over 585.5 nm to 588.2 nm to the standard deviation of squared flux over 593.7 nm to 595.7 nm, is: 107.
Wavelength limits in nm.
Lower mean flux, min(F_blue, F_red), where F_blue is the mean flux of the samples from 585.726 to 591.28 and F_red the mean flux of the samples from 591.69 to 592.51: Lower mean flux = 24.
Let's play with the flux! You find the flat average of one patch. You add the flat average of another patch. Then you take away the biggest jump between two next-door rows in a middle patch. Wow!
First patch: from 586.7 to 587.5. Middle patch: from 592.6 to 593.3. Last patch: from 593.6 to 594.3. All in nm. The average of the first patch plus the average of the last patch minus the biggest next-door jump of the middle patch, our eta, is 61.8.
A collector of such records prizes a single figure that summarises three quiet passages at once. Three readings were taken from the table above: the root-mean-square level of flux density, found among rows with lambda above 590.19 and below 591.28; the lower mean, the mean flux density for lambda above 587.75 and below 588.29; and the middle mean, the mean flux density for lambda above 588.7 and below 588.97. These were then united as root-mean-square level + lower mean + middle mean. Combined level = 65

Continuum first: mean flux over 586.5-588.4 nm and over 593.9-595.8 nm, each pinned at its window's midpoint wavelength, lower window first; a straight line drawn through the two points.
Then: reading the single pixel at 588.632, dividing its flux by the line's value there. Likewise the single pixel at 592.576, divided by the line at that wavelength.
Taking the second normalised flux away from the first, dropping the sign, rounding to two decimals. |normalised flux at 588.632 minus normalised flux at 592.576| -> 0.38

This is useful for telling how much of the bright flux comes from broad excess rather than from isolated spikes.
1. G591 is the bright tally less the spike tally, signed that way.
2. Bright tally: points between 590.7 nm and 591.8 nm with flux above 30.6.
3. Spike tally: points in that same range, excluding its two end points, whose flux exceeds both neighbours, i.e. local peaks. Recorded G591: -1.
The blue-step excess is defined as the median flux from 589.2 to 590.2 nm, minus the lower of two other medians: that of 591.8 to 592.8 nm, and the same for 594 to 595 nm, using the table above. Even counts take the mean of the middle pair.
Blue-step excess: -18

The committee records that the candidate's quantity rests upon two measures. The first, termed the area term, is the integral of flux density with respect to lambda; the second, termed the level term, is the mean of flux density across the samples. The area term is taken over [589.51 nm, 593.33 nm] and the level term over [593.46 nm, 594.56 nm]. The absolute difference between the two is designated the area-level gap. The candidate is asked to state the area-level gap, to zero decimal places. 70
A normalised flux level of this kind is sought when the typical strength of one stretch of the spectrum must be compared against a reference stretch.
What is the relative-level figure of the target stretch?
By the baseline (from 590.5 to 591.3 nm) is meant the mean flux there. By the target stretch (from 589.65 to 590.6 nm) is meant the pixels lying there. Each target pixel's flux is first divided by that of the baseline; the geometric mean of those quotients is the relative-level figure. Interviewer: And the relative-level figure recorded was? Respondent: 0.70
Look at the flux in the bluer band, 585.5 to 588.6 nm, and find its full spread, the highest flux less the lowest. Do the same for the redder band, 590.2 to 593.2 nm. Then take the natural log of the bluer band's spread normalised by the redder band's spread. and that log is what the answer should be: 0.5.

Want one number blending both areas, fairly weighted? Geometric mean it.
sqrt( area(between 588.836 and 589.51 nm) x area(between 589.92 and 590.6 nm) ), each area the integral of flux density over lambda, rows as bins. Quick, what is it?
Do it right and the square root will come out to 10.6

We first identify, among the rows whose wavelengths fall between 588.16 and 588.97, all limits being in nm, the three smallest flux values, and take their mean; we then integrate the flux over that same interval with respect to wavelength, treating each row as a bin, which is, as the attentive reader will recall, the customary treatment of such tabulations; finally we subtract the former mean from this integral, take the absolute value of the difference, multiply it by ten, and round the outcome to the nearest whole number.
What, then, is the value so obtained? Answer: 12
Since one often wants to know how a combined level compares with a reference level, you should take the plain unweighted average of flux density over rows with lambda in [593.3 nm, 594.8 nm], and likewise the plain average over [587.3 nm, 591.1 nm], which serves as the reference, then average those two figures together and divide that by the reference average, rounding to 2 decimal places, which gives 1.25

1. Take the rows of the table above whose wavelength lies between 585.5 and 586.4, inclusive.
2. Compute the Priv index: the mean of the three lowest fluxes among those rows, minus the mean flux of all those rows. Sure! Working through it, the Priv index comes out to -1.4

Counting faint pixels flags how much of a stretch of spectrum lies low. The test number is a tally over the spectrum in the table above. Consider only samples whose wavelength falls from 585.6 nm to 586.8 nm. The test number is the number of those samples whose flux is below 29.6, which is 2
